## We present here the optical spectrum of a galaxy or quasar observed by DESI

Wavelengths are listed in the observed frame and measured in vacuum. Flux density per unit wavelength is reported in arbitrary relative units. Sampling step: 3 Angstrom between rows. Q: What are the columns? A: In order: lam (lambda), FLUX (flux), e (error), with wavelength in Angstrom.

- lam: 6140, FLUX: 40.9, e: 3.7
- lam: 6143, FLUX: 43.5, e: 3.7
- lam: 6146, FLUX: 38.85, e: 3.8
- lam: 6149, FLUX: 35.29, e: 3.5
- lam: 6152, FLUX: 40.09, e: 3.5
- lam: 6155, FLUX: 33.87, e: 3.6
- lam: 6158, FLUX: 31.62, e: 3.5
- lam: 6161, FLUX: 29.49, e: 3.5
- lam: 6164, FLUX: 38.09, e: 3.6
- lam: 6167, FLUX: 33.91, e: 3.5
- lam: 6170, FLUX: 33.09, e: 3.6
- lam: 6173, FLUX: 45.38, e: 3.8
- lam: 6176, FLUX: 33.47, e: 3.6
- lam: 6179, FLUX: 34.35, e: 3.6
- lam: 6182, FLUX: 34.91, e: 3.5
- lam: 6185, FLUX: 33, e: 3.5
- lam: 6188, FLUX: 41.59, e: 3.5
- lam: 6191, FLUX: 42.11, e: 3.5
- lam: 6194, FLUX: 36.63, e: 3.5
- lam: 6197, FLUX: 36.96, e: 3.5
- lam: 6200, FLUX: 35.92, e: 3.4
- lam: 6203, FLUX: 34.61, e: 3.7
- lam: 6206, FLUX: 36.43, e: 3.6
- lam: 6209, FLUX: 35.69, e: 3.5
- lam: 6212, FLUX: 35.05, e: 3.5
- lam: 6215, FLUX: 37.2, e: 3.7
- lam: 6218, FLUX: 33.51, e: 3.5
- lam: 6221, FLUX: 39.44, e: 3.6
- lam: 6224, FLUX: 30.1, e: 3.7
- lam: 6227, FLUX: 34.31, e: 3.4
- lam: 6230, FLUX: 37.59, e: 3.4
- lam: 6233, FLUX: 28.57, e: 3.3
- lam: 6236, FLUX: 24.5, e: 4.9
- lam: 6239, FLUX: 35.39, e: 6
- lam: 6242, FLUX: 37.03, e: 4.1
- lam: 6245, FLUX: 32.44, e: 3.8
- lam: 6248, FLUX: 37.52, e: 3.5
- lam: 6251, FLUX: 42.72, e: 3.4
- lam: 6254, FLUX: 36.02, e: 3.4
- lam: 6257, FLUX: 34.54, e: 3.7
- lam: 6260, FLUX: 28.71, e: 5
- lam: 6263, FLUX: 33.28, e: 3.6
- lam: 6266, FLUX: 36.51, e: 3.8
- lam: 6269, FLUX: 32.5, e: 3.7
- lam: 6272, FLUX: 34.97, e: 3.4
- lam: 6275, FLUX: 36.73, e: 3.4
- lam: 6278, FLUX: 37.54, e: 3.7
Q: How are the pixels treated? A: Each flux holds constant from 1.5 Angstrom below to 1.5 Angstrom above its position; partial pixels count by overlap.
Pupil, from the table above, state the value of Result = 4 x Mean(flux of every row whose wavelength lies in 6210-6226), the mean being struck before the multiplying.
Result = 140.2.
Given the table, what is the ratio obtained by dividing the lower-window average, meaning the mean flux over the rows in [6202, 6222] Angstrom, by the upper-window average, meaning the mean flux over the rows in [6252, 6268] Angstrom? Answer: 1.06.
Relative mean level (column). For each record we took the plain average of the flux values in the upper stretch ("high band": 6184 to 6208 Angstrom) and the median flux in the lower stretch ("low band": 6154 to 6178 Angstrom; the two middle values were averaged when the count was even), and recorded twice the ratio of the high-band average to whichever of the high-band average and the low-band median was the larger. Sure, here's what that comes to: 2.000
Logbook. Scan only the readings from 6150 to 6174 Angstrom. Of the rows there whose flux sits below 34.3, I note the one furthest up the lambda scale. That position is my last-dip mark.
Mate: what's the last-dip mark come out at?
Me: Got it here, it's 6170 Angstrom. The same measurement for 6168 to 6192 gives 6185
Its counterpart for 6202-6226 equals 6224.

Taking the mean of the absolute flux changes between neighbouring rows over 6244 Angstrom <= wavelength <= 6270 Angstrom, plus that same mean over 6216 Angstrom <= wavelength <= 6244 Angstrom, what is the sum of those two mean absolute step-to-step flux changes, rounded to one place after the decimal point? 10.6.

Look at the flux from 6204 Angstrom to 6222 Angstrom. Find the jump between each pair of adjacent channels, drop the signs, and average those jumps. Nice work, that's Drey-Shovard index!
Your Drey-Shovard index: 2.6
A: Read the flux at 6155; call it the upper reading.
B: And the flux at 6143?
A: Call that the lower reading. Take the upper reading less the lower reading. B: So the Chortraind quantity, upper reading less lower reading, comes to -10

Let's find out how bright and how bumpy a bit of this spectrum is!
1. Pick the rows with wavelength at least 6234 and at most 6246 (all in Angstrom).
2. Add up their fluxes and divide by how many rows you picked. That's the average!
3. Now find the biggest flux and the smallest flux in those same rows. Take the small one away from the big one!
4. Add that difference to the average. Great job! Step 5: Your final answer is 45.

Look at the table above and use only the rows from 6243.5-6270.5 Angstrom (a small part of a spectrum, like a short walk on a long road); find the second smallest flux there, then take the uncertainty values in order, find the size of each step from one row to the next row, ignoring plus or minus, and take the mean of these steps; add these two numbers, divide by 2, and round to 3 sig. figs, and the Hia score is 16.5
